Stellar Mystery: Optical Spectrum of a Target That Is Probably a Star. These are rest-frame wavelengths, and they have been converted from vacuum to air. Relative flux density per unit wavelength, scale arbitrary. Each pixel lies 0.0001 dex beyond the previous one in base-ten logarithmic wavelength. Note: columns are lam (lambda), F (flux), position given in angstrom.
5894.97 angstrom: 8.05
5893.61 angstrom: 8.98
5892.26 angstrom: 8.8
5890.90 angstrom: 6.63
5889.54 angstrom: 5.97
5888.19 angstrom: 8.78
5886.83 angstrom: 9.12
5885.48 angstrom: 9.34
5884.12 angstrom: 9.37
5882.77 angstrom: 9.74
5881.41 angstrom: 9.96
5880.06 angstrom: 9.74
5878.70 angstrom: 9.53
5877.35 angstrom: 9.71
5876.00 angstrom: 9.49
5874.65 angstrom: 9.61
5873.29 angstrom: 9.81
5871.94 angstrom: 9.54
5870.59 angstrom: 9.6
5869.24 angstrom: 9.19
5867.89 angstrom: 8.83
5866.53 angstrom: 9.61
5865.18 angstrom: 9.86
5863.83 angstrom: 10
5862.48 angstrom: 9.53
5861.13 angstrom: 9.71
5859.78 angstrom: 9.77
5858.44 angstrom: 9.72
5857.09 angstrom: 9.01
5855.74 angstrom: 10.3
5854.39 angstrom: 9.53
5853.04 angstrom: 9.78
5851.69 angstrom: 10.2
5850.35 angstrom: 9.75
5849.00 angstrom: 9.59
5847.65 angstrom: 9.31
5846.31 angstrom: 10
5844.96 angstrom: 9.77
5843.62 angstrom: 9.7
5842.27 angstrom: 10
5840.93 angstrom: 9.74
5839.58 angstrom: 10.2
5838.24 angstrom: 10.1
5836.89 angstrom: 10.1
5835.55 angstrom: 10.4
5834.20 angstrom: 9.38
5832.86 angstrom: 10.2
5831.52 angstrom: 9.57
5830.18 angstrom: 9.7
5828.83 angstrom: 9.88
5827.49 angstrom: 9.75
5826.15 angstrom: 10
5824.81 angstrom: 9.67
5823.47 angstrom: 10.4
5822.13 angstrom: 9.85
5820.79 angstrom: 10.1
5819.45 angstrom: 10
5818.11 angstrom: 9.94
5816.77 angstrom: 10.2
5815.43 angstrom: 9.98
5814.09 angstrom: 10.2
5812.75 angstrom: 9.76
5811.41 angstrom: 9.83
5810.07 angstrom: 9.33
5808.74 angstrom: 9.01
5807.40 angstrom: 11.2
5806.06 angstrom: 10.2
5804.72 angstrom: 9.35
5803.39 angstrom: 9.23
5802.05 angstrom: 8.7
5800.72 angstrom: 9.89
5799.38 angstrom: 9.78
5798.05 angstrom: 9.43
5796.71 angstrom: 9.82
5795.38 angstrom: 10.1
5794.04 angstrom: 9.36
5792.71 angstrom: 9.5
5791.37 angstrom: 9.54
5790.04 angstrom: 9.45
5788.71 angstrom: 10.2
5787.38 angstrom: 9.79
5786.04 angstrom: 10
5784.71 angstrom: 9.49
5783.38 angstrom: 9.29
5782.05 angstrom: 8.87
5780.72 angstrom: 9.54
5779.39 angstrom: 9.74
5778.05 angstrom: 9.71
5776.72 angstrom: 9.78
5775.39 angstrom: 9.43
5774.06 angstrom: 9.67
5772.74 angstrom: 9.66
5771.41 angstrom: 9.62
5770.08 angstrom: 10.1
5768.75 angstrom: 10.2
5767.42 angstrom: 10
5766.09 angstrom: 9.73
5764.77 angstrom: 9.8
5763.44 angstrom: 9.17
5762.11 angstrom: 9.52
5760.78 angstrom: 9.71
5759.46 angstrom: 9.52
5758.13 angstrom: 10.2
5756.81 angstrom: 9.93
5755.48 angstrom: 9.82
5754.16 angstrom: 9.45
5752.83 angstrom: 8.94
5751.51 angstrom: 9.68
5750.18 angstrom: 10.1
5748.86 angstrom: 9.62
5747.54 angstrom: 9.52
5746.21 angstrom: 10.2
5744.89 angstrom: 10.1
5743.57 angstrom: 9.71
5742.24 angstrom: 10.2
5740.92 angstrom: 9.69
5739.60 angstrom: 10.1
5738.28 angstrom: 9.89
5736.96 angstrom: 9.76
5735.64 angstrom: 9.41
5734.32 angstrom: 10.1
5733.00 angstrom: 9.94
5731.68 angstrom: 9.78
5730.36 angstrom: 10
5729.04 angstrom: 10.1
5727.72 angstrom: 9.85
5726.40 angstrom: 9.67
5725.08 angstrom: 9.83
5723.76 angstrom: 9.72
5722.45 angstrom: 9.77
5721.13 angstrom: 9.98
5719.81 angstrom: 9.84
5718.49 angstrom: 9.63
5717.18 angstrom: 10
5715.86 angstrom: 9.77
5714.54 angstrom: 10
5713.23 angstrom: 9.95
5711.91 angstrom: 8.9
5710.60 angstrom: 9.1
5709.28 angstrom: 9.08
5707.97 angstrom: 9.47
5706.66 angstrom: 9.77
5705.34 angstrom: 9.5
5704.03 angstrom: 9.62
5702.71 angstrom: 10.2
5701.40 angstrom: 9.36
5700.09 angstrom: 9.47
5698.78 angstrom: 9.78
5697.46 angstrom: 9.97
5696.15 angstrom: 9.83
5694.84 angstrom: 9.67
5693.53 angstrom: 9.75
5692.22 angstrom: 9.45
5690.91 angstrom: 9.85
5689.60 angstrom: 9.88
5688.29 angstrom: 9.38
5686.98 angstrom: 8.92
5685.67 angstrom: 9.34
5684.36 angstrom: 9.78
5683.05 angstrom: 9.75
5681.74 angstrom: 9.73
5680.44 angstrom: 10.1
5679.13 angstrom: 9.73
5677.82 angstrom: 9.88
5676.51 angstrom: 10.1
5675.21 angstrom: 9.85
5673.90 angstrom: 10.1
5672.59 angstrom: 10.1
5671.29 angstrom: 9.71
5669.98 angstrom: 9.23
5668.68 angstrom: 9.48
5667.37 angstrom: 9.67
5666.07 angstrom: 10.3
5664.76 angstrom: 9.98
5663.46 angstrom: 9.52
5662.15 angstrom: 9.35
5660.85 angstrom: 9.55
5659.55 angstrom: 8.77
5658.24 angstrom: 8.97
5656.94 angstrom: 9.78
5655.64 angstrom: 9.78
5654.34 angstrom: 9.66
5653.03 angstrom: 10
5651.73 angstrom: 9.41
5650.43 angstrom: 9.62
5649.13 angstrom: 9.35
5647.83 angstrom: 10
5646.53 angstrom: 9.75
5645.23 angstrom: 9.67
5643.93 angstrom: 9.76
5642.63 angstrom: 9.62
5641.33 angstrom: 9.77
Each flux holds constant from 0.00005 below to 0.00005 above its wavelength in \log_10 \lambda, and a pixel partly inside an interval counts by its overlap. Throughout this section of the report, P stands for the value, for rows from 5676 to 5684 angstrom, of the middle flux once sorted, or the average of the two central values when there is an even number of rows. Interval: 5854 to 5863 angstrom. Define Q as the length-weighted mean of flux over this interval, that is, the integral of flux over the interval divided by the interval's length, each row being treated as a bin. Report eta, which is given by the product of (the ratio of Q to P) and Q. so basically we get 9.5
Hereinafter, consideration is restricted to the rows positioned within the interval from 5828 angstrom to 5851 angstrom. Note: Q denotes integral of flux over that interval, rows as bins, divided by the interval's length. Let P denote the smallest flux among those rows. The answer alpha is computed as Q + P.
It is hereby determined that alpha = 19.2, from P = 9.31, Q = 9.84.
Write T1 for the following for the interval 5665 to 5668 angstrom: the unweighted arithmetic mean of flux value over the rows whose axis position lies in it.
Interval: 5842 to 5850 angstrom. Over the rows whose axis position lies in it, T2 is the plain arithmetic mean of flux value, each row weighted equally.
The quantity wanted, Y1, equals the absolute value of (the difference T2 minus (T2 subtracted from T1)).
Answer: 9.47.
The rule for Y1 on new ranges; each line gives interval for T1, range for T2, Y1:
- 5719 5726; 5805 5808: 11.57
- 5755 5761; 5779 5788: 9.23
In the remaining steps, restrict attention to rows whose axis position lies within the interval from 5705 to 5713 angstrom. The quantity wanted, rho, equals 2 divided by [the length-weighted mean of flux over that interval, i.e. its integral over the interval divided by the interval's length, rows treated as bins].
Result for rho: 0.214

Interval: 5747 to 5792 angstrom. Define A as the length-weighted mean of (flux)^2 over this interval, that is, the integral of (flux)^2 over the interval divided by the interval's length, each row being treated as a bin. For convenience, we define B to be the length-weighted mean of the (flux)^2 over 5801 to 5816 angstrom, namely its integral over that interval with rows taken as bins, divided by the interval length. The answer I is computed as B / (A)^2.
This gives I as 0.0108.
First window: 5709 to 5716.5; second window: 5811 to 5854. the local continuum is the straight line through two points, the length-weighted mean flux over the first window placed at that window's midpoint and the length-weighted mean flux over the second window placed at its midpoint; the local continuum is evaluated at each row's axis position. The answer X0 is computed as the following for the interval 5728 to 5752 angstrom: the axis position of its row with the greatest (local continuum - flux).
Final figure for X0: 5735.64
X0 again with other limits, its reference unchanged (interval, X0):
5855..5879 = 5867.89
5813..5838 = 5834.20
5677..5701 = 5686.98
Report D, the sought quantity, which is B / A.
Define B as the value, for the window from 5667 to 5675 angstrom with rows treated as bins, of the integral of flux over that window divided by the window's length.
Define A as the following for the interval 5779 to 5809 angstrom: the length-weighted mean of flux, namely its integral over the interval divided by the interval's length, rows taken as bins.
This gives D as 1.01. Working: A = 9.64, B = 9.72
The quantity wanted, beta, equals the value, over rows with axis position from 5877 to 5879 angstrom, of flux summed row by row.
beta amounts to 19.2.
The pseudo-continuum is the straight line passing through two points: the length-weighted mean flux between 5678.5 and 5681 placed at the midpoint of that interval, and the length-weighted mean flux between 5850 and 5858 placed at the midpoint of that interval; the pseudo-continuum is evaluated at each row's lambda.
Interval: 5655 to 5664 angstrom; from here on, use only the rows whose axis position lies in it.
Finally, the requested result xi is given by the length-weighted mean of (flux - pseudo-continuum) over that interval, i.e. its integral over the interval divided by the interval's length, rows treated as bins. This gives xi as -0.53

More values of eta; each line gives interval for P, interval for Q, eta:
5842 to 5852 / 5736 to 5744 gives 10.0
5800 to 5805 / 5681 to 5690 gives 9.8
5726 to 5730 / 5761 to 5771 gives 9.7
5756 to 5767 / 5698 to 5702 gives 9.4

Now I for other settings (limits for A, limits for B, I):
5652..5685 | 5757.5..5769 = 0.0107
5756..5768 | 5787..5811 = 0.0104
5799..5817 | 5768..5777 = 0.0105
